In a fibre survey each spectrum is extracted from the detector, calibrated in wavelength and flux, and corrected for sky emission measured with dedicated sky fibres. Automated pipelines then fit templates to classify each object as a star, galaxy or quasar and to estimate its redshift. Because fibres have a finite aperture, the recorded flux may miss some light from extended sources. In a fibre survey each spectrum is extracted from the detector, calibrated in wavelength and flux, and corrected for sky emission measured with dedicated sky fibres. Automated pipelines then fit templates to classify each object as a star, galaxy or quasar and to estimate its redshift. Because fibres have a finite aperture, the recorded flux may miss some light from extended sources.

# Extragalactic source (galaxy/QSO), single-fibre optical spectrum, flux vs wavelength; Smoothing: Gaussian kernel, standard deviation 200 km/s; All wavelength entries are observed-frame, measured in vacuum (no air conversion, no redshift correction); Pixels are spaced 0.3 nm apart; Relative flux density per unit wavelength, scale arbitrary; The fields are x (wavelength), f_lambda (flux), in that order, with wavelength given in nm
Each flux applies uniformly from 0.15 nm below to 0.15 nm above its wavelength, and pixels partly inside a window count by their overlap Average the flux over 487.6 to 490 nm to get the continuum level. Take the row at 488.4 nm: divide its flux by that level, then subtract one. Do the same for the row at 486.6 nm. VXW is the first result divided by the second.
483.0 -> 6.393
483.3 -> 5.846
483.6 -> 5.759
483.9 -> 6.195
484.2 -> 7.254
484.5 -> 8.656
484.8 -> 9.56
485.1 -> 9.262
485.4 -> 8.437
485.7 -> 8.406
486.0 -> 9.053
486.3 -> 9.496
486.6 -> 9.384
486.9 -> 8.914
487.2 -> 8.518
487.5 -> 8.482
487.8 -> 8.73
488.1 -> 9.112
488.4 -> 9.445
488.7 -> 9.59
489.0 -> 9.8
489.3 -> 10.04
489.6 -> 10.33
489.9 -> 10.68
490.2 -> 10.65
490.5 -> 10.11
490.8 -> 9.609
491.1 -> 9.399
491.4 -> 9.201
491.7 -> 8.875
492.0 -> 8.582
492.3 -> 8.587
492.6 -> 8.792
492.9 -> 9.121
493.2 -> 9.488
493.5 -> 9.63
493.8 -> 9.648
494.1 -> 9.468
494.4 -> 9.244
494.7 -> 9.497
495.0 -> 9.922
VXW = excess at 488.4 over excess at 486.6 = 0.8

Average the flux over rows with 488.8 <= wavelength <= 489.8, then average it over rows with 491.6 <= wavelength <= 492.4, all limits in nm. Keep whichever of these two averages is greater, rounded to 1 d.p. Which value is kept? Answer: 10.1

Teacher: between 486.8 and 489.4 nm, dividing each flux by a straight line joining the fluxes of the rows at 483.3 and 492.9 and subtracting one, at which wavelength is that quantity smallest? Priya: 487.5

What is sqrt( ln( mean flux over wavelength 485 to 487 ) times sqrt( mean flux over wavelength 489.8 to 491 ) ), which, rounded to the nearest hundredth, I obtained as 2.65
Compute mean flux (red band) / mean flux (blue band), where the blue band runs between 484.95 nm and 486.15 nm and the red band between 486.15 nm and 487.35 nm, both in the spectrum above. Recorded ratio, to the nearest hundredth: 1.03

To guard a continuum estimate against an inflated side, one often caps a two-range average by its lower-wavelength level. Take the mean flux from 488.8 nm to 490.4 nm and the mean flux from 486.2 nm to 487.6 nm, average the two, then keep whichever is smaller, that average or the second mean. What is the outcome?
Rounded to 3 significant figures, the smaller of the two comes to 8.96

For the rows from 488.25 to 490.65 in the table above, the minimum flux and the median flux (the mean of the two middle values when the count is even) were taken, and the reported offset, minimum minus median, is -0.63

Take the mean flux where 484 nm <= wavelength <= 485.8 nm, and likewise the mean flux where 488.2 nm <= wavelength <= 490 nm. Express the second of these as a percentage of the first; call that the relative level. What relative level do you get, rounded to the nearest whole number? 116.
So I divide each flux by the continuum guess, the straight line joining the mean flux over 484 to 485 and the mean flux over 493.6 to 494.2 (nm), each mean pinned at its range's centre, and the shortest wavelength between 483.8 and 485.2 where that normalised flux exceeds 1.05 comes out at 484.8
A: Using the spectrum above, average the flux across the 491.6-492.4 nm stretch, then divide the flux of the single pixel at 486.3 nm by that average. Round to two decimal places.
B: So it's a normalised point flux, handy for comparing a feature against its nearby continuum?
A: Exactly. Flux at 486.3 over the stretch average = 1.09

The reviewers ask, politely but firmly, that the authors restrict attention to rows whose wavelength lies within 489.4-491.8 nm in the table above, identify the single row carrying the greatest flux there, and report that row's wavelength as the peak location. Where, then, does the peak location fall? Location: 489.9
